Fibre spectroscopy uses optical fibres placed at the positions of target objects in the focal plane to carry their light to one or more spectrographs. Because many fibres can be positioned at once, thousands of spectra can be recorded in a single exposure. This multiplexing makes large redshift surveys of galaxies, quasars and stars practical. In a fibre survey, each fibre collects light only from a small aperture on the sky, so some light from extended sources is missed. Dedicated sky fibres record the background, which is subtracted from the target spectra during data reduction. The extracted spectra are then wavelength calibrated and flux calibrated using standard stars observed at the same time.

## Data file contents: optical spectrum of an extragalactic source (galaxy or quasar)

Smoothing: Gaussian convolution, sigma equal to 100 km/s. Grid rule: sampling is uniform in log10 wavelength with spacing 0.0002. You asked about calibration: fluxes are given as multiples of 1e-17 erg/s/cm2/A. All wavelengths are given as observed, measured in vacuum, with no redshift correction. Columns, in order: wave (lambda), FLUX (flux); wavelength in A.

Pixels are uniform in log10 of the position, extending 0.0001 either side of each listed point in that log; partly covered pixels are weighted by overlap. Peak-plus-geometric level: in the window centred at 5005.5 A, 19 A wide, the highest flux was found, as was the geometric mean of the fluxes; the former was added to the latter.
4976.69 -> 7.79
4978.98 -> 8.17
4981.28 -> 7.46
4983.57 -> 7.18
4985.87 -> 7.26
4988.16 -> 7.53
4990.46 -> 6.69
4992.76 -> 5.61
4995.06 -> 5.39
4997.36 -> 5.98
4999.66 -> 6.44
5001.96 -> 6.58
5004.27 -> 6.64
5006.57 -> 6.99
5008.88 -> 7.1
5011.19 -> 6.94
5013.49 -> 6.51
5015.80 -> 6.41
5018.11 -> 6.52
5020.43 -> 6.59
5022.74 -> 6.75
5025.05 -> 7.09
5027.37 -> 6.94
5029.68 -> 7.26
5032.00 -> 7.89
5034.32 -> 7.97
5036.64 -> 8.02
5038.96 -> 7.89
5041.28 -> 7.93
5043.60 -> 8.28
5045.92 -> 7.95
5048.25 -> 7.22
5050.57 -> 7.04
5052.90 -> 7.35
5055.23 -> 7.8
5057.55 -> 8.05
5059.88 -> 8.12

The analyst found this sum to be 13.7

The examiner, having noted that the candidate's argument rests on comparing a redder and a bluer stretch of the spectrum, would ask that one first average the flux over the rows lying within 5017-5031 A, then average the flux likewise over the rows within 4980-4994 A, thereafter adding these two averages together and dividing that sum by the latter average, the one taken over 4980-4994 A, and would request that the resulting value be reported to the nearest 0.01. 1.99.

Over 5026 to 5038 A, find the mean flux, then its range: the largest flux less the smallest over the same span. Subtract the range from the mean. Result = 6.5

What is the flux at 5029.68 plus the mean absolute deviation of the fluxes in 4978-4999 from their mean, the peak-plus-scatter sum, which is 8.05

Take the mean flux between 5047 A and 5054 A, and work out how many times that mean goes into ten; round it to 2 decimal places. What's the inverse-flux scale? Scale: 1.39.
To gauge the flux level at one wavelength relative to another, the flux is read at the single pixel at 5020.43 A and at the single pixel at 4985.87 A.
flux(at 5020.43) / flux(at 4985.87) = 0.91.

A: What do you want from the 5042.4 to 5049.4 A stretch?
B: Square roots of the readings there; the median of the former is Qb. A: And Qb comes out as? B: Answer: 2.82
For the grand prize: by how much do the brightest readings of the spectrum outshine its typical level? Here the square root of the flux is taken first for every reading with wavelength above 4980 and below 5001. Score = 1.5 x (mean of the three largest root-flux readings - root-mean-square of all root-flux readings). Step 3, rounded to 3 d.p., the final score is 0.227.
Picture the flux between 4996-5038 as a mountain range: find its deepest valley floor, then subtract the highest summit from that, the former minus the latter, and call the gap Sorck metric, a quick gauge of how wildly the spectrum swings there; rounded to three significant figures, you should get -2.04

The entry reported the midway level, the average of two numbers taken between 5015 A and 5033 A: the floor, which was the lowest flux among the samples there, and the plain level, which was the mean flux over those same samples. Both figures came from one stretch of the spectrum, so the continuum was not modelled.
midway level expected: 6.7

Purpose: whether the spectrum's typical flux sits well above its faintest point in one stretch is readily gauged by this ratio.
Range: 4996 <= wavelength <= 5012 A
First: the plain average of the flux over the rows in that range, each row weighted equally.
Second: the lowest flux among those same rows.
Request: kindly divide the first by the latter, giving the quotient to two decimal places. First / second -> 1.11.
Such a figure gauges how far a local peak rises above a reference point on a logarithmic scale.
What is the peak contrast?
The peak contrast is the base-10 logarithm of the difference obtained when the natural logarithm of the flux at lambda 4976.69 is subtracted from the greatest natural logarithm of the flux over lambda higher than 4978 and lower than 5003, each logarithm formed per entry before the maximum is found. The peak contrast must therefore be -1.3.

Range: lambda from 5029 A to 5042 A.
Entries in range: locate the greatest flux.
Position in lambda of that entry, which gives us 5036.64 A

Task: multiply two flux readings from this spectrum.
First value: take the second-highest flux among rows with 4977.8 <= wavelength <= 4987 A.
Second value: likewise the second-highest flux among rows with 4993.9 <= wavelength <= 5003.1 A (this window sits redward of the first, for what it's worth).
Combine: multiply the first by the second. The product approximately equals 48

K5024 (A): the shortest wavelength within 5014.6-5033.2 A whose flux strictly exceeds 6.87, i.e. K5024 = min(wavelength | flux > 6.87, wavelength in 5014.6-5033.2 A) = 5025.05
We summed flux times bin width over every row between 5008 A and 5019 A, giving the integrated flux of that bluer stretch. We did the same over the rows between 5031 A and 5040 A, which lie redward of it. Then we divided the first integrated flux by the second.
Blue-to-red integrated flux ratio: 1.0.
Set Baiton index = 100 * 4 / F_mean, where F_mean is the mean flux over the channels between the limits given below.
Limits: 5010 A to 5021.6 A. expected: 61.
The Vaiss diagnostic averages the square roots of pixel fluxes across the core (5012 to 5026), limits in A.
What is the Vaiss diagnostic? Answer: 2.58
